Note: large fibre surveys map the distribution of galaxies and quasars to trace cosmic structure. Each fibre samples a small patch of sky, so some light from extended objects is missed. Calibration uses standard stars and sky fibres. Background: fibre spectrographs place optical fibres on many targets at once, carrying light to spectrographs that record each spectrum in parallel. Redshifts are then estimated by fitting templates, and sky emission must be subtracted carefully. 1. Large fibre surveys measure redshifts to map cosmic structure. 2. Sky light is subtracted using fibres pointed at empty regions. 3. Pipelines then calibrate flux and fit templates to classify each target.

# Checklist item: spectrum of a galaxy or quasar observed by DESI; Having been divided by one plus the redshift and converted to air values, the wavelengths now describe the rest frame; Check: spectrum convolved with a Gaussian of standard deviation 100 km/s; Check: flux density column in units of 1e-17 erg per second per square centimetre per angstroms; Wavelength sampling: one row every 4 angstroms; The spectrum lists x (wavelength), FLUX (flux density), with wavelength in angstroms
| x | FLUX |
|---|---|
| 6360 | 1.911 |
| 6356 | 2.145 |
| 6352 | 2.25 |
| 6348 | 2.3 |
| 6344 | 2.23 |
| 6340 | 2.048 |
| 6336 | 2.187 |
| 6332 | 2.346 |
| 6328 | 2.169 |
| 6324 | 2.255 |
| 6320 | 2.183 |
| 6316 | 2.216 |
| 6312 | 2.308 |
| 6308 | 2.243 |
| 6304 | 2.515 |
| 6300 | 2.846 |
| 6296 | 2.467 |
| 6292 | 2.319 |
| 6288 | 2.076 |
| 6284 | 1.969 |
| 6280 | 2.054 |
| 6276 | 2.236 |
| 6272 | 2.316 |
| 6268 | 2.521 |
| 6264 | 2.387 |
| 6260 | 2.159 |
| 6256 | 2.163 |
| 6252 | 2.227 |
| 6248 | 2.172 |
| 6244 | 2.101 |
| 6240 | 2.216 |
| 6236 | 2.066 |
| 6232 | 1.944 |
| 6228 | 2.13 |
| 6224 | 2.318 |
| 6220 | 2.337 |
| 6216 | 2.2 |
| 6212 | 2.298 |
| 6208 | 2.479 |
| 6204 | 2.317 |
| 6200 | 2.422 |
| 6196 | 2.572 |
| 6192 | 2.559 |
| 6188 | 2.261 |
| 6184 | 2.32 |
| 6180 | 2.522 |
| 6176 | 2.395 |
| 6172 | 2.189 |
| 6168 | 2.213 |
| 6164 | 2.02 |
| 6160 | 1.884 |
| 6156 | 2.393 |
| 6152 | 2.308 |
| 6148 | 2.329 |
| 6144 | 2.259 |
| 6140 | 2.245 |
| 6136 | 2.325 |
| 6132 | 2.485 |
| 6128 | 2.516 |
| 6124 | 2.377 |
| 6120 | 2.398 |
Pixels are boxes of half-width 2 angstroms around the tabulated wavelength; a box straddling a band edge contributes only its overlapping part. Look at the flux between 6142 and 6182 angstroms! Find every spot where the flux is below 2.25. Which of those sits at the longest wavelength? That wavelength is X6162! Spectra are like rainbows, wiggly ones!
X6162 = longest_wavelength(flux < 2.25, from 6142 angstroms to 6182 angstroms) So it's 6172 angstroms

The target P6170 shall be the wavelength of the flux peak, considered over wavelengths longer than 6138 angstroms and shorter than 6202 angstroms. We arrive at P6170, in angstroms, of 6196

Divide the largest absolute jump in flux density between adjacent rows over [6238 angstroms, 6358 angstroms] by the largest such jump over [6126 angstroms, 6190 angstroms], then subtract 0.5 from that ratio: 0.24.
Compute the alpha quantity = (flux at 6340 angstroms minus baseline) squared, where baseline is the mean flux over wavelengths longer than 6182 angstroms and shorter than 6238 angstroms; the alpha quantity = 0.06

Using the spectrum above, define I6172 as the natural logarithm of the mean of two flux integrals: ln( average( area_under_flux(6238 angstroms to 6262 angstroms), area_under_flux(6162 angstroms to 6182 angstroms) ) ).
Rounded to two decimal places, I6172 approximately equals 3.89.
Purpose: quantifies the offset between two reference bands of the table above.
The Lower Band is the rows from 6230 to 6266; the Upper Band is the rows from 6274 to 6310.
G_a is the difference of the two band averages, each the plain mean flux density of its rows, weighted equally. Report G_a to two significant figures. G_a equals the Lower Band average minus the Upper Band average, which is -0.14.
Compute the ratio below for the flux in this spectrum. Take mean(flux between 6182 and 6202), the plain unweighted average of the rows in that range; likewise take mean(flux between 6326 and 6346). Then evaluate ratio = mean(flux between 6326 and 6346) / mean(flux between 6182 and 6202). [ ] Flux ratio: 0.90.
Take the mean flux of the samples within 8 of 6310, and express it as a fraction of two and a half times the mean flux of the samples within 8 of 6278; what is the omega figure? 0.433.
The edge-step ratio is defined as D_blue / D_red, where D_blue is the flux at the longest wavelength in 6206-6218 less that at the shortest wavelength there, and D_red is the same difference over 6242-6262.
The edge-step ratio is -4.8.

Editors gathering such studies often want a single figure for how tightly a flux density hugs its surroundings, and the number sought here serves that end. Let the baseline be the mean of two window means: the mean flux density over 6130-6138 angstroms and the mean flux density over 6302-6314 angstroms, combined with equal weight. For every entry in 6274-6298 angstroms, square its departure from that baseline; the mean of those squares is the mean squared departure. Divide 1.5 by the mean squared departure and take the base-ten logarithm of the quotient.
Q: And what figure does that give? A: 1.4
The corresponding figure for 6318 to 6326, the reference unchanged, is 1.7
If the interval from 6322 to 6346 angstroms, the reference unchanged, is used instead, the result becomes 1.6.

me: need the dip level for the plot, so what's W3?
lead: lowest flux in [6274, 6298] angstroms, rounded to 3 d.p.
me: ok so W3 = 1.969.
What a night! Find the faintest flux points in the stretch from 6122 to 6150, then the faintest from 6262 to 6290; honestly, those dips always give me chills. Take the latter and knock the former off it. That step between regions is -0.28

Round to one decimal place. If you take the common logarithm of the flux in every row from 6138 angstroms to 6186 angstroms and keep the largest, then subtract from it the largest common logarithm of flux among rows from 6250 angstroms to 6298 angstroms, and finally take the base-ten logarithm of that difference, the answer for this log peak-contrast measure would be -3.8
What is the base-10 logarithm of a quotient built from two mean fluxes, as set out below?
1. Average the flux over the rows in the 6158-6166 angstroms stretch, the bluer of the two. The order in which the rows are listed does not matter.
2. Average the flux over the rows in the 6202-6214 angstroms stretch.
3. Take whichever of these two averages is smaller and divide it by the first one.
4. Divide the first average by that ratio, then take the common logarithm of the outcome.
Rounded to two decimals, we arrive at 0.29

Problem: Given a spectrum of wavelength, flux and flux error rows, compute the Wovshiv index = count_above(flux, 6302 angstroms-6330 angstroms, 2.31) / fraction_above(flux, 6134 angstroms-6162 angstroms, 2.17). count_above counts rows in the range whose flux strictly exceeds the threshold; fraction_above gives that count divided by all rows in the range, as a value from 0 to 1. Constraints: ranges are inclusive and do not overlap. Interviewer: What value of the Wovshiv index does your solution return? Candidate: 1.2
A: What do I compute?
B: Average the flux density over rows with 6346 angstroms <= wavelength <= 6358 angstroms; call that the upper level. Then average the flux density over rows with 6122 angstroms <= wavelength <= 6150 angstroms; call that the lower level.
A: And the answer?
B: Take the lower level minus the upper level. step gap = 0.13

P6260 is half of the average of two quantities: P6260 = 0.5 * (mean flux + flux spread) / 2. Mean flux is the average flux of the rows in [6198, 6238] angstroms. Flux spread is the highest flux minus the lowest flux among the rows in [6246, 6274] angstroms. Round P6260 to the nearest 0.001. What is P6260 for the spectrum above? 0.653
